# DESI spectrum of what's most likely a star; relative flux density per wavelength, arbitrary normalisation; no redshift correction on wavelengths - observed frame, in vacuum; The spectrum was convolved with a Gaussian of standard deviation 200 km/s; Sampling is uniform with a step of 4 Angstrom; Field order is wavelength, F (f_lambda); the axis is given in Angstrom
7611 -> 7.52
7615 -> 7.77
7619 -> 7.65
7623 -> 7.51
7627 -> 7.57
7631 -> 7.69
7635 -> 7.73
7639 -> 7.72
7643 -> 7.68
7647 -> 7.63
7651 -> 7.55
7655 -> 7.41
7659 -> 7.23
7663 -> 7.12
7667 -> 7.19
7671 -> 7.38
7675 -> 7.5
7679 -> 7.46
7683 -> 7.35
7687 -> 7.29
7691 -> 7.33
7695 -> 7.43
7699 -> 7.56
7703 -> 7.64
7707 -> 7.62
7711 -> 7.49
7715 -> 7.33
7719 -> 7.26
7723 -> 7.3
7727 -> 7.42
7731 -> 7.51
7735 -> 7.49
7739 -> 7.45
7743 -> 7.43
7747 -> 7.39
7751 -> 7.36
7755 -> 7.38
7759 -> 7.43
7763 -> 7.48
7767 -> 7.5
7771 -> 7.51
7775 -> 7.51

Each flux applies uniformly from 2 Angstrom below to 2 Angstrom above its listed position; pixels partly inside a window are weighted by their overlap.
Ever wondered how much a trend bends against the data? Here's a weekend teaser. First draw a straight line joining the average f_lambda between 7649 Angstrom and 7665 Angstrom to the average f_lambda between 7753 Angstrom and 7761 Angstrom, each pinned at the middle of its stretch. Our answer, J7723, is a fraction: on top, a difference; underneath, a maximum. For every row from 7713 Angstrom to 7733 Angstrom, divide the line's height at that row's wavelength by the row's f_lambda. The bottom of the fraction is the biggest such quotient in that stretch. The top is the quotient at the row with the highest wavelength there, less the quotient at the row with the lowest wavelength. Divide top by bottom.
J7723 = -0.022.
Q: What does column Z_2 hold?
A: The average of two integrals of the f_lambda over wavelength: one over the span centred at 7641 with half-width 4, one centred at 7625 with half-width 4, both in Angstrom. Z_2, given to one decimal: 61.0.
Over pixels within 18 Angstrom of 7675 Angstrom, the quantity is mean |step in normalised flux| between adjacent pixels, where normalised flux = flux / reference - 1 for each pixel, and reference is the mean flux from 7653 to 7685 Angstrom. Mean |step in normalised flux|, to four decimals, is 0.0126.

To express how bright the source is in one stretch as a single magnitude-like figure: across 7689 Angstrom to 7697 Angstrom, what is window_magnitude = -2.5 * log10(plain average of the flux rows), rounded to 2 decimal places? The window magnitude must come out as -2.17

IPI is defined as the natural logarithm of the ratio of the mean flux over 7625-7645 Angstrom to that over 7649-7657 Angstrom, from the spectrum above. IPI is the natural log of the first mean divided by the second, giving 0.026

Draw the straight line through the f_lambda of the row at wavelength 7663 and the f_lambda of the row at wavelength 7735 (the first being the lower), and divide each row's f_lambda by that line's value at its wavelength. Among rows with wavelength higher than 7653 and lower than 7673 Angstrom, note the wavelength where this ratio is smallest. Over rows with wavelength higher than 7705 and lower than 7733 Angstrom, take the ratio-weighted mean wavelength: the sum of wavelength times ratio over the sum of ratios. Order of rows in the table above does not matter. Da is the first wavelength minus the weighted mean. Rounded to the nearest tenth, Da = -55.9 Angstrom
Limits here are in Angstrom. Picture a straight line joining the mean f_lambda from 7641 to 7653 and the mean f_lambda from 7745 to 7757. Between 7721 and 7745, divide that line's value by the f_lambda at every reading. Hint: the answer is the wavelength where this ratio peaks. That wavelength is 7723 Angstrom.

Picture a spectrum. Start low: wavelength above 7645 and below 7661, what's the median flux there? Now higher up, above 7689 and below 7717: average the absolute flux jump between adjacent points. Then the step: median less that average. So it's 7.38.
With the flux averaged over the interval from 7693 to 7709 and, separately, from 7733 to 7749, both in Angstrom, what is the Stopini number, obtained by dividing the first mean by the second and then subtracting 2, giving -0.98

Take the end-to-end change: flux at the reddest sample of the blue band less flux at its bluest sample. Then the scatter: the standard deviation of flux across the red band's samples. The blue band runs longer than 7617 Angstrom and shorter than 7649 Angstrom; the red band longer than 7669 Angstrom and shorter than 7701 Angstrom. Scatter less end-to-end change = 0.11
